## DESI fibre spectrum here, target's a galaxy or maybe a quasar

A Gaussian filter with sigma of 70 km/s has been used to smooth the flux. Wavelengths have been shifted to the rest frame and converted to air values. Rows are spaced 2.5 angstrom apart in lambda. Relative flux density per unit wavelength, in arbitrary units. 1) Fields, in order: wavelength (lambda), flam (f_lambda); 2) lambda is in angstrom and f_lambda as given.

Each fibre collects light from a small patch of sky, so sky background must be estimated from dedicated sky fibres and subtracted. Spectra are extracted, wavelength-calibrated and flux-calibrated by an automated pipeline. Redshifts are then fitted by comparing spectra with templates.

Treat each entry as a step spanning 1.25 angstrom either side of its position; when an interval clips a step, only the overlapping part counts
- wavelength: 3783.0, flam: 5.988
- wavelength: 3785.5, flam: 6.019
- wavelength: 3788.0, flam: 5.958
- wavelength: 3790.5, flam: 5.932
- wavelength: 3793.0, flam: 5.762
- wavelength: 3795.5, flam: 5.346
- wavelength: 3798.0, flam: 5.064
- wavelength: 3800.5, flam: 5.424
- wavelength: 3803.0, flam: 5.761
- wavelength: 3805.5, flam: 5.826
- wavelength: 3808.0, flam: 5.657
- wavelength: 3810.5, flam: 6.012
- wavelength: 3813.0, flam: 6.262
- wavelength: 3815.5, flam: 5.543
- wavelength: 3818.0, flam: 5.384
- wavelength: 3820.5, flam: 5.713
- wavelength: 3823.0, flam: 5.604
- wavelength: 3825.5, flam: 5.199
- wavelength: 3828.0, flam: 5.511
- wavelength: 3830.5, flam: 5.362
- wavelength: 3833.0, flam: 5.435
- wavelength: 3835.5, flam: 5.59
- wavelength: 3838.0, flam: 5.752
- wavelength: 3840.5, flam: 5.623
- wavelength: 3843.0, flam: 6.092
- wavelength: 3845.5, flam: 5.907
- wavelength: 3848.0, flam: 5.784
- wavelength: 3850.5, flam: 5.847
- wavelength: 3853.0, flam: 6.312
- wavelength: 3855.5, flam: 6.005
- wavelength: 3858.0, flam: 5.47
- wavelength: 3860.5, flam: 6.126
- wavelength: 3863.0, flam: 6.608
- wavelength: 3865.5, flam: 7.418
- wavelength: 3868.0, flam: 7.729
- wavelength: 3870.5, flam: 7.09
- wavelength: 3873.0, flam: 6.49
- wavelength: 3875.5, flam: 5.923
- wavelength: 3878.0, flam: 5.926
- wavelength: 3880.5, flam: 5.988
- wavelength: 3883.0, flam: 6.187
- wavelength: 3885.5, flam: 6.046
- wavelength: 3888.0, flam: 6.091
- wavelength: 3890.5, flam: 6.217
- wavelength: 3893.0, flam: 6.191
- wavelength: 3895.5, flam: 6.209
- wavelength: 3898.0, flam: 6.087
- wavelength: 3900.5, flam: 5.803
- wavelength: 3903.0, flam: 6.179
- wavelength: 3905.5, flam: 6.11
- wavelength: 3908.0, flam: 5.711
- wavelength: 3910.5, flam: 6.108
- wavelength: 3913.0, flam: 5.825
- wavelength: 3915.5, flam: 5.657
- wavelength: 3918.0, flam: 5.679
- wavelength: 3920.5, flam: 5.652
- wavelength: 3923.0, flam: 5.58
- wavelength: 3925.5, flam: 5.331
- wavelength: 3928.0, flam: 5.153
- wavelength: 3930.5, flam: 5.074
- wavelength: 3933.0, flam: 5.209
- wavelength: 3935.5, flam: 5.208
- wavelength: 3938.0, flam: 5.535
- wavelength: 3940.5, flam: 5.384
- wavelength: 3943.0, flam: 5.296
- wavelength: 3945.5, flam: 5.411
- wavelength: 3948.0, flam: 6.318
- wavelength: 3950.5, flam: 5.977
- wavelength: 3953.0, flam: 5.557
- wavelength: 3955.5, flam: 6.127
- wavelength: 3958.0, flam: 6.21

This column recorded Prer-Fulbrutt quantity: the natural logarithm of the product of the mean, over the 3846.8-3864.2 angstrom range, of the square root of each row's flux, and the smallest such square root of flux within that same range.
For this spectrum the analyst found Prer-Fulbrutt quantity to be 1.75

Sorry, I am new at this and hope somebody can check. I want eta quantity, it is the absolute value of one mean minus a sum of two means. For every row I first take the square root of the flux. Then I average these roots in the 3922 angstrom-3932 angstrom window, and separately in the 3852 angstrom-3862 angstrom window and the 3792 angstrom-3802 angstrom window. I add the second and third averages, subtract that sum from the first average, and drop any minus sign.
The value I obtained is 2.47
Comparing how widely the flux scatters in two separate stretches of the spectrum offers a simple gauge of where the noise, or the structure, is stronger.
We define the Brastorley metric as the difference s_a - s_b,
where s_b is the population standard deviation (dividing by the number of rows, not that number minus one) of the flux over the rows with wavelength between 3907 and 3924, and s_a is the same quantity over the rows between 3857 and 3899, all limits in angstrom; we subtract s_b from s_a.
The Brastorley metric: 0.4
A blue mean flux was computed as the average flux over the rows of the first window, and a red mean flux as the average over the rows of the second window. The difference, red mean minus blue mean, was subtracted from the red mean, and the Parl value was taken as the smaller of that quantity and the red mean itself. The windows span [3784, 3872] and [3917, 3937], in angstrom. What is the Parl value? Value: 5.36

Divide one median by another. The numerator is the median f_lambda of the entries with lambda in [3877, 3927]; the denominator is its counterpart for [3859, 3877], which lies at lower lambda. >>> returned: 0.911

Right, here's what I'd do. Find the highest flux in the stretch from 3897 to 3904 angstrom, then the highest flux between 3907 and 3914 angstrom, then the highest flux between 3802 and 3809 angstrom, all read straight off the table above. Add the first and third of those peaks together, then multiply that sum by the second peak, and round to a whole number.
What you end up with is 73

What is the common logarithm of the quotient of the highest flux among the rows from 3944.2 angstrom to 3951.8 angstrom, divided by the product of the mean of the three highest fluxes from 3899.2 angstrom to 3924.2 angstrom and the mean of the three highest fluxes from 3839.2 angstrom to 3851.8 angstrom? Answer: -0.761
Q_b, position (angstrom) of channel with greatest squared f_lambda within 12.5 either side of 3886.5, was 3890.5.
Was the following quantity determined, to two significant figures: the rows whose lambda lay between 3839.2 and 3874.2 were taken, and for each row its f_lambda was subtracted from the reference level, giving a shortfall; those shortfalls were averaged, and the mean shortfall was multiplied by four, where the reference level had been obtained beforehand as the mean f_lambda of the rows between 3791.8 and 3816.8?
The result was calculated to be -2.6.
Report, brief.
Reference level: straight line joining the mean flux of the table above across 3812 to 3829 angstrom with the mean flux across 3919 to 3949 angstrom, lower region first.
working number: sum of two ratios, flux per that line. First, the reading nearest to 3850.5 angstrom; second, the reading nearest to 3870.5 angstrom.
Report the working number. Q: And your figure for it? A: 2.34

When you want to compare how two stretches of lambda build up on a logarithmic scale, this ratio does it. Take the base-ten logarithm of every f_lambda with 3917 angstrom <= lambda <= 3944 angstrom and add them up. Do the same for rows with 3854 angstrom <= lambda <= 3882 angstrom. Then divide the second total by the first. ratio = 1.10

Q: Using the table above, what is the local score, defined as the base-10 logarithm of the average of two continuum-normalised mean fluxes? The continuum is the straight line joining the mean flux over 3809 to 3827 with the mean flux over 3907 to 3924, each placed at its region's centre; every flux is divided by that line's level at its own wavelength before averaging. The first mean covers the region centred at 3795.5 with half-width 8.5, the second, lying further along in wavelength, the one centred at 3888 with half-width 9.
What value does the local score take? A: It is 0.013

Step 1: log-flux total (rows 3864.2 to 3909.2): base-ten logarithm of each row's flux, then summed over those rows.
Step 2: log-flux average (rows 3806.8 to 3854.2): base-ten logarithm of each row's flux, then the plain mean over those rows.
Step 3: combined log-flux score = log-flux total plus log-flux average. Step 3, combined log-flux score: 15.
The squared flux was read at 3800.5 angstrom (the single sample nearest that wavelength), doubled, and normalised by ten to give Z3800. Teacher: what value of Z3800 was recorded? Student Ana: 5.9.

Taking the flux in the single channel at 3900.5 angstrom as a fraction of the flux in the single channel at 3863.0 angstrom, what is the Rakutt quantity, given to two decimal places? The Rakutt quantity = 0.88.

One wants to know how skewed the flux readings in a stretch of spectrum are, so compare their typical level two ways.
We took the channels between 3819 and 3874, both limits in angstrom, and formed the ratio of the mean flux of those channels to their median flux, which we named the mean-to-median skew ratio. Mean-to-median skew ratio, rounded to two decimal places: 1.04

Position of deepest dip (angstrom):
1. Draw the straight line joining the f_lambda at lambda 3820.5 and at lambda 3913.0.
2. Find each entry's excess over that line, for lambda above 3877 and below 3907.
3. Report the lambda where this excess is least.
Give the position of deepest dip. 3900.5 angstrom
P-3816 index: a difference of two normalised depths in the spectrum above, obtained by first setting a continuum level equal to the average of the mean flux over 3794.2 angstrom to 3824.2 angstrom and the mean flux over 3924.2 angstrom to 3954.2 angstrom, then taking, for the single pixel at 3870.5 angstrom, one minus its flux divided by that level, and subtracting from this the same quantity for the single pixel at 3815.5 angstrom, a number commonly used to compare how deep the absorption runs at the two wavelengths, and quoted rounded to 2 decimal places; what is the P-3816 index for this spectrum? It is -0.28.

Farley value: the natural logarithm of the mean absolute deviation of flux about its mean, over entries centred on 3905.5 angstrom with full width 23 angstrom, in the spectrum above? -1.65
